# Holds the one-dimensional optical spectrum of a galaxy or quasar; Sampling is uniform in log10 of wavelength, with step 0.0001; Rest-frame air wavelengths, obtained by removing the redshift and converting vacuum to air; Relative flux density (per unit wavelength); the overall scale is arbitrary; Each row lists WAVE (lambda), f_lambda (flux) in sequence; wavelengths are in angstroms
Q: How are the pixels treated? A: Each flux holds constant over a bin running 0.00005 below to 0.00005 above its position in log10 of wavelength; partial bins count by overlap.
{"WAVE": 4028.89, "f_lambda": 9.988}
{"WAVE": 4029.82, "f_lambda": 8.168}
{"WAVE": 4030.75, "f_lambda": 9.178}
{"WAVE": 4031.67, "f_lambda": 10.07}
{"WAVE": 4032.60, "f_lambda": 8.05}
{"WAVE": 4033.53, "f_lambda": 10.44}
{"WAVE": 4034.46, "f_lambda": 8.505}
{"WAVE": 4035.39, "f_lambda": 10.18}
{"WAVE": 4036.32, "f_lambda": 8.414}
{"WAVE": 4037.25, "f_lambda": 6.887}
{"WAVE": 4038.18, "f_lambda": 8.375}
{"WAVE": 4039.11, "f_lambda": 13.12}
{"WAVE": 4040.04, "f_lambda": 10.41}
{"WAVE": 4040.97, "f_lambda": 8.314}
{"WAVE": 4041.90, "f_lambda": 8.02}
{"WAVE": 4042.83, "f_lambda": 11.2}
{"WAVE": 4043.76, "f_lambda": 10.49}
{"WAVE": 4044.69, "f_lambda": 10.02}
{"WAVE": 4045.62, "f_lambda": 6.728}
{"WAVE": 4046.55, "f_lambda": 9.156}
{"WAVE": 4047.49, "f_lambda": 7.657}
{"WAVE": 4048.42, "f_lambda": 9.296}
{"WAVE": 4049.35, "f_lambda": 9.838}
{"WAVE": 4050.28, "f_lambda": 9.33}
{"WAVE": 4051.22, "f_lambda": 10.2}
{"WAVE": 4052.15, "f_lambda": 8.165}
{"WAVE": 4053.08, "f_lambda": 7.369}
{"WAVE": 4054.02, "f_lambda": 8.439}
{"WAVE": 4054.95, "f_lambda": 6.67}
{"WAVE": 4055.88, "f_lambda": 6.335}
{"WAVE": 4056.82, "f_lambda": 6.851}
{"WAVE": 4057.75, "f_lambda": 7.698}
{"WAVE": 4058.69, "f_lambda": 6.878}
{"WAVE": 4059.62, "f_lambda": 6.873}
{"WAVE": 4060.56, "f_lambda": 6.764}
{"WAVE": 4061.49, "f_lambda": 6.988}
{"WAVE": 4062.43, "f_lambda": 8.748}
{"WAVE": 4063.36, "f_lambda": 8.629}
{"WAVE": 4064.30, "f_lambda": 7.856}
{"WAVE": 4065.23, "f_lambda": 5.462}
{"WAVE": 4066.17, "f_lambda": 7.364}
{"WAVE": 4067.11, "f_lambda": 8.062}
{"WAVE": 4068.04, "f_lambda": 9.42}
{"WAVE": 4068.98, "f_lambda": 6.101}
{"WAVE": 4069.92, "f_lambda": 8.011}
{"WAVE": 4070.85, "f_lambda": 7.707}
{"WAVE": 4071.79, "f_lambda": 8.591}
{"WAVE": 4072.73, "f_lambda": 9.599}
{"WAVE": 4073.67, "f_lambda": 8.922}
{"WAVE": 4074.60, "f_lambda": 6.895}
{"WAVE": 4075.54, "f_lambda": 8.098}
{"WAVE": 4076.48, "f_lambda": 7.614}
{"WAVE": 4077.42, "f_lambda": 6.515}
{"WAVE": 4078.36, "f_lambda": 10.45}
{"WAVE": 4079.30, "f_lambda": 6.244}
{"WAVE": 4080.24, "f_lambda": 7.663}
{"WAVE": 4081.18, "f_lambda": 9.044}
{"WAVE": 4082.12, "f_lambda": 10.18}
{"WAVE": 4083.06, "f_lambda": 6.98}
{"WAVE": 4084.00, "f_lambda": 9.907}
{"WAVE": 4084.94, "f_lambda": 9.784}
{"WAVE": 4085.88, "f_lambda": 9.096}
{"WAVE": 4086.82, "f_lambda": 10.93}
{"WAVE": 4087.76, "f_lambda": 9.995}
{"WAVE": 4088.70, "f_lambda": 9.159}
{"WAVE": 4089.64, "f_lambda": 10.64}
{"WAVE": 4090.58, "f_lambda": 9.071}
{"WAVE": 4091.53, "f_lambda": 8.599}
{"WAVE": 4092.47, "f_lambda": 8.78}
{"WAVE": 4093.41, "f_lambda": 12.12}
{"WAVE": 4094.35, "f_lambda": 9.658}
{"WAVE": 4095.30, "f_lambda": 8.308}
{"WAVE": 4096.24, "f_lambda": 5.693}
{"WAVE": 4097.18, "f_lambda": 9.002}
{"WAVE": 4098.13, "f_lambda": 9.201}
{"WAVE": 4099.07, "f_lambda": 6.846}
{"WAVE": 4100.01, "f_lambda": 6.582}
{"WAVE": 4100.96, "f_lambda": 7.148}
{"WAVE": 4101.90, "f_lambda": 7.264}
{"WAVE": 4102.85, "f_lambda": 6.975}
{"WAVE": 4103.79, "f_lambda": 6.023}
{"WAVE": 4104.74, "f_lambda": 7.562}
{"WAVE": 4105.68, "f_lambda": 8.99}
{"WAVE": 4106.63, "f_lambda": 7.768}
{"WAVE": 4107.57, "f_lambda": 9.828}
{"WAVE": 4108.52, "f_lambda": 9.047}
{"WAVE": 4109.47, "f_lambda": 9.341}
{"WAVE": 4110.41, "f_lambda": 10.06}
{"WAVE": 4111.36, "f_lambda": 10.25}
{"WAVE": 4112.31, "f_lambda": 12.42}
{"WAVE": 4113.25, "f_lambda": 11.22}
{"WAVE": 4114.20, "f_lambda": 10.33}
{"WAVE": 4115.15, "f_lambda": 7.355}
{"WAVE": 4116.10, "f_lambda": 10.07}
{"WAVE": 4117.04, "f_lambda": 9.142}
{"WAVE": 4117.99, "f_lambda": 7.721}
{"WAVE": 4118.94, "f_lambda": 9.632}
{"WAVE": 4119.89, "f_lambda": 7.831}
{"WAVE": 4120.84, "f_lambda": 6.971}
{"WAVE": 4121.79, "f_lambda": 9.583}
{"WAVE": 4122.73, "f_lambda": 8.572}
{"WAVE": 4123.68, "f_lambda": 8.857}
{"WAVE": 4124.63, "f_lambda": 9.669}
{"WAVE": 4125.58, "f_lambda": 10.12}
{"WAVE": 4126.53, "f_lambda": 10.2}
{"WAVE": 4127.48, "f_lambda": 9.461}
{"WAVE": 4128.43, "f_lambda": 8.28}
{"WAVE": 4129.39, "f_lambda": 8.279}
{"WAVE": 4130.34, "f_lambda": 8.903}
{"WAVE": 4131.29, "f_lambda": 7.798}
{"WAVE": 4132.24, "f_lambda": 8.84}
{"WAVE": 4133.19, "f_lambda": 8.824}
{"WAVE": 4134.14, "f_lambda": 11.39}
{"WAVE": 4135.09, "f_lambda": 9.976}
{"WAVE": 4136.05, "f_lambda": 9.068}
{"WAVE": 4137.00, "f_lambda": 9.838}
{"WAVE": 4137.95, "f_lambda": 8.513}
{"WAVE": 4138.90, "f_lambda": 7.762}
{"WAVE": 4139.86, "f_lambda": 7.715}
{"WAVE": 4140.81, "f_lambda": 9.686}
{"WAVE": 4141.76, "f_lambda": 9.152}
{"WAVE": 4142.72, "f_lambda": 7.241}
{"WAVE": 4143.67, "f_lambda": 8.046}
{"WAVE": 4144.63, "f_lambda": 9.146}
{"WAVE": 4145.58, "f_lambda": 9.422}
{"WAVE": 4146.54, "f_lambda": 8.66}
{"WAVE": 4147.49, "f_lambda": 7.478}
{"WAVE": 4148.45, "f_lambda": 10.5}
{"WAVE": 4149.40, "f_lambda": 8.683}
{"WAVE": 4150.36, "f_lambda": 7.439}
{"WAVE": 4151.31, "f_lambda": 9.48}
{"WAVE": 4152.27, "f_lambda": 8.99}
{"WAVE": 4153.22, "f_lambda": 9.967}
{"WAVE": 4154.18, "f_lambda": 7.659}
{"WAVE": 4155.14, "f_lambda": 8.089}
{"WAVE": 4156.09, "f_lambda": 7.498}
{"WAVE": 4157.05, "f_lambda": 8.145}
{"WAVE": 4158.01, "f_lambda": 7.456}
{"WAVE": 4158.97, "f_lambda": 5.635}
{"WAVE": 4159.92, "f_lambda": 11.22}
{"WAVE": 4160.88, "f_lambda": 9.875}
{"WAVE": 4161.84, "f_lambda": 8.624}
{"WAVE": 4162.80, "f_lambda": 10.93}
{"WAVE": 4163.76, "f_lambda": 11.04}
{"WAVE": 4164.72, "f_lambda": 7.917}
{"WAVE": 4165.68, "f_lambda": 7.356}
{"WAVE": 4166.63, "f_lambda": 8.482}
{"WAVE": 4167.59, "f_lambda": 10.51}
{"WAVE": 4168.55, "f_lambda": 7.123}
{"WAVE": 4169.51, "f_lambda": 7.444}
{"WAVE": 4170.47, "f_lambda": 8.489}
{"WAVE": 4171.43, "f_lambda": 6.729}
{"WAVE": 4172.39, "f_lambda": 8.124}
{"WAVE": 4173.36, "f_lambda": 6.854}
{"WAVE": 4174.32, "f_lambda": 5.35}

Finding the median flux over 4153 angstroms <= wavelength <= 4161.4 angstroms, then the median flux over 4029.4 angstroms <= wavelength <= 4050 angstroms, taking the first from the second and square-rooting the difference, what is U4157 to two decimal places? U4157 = 1.04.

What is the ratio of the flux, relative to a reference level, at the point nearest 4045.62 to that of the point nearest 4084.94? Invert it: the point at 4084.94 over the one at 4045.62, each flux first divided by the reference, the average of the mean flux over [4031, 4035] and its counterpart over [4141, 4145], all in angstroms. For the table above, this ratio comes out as 1.45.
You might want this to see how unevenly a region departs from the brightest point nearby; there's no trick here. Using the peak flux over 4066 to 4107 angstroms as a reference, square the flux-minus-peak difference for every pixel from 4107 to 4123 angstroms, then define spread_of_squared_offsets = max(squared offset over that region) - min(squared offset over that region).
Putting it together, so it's 26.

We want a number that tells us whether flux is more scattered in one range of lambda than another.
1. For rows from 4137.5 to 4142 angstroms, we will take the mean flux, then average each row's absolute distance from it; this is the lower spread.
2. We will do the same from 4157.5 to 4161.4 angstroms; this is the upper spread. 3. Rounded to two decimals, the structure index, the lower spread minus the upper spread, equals -1.32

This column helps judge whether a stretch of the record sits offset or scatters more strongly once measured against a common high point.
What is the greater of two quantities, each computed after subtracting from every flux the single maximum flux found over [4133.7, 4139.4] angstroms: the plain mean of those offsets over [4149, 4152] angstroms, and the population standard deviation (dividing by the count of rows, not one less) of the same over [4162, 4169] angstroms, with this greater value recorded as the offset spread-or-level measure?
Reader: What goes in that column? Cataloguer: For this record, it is 1.6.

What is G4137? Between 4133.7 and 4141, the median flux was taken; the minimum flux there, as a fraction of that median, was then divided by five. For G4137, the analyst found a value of 0.165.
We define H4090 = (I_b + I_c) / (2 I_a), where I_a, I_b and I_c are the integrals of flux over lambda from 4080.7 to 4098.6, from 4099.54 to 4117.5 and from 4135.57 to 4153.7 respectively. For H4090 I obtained 0.96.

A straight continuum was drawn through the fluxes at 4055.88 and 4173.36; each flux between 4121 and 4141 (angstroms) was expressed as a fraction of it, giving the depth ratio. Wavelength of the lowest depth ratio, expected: 4139.86 angstroms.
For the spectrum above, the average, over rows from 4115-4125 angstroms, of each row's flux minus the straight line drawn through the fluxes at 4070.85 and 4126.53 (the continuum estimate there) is -1.2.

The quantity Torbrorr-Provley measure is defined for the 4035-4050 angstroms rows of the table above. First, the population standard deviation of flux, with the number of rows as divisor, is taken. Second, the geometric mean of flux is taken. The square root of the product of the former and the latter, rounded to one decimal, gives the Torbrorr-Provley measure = 3.8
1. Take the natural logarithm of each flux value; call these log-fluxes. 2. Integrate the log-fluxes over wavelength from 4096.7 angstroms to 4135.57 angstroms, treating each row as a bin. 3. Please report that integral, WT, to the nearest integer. 84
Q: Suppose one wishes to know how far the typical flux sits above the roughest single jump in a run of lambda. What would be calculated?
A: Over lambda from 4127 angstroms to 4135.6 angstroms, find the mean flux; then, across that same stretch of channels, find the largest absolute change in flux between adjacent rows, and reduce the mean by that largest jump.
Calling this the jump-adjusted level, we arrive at 6.5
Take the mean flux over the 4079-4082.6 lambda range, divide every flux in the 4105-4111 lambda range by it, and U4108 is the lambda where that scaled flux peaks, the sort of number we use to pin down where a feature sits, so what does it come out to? 4110.41 angstroms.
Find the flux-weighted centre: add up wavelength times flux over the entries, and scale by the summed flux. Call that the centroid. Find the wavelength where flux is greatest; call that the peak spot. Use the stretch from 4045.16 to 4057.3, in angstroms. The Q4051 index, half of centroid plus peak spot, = 4051.1 angstroms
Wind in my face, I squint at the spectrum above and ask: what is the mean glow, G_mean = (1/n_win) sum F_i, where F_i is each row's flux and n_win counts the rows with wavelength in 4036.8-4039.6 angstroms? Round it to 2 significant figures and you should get 9.5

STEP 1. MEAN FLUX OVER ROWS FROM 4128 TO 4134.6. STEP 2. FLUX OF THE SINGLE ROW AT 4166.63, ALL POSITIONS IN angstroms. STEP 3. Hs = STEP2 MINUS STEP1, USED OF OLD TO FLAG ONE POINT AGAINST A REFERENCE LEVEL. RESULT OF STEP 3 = -0.42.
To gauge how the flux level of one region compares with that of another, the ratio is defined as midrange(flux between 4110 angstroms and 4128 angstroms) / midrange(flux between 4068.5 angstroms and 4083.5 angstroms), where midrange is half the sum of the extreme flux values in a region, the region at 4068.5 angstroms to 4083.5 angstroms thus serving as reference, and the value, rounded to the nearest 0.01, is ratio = 1.17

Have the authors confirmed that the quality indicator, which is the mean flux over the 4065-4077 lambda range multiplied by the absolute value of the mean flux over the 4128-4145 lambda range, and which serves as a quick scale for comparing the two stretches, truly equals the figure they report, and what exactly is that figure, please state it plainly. 69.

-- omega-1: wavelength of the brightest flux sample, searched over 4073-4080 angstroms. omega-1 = 4078.36 angstroms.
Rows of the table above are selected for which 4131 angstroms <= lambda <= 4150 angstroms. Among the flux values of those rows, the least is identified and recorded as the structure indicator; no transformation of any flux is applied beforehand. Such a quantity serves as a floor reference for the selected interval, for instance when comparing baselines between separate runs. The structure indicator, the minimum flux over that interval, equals 7.241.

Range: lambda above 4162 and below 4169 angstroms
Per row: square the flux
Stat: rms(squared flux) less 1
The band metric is 88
